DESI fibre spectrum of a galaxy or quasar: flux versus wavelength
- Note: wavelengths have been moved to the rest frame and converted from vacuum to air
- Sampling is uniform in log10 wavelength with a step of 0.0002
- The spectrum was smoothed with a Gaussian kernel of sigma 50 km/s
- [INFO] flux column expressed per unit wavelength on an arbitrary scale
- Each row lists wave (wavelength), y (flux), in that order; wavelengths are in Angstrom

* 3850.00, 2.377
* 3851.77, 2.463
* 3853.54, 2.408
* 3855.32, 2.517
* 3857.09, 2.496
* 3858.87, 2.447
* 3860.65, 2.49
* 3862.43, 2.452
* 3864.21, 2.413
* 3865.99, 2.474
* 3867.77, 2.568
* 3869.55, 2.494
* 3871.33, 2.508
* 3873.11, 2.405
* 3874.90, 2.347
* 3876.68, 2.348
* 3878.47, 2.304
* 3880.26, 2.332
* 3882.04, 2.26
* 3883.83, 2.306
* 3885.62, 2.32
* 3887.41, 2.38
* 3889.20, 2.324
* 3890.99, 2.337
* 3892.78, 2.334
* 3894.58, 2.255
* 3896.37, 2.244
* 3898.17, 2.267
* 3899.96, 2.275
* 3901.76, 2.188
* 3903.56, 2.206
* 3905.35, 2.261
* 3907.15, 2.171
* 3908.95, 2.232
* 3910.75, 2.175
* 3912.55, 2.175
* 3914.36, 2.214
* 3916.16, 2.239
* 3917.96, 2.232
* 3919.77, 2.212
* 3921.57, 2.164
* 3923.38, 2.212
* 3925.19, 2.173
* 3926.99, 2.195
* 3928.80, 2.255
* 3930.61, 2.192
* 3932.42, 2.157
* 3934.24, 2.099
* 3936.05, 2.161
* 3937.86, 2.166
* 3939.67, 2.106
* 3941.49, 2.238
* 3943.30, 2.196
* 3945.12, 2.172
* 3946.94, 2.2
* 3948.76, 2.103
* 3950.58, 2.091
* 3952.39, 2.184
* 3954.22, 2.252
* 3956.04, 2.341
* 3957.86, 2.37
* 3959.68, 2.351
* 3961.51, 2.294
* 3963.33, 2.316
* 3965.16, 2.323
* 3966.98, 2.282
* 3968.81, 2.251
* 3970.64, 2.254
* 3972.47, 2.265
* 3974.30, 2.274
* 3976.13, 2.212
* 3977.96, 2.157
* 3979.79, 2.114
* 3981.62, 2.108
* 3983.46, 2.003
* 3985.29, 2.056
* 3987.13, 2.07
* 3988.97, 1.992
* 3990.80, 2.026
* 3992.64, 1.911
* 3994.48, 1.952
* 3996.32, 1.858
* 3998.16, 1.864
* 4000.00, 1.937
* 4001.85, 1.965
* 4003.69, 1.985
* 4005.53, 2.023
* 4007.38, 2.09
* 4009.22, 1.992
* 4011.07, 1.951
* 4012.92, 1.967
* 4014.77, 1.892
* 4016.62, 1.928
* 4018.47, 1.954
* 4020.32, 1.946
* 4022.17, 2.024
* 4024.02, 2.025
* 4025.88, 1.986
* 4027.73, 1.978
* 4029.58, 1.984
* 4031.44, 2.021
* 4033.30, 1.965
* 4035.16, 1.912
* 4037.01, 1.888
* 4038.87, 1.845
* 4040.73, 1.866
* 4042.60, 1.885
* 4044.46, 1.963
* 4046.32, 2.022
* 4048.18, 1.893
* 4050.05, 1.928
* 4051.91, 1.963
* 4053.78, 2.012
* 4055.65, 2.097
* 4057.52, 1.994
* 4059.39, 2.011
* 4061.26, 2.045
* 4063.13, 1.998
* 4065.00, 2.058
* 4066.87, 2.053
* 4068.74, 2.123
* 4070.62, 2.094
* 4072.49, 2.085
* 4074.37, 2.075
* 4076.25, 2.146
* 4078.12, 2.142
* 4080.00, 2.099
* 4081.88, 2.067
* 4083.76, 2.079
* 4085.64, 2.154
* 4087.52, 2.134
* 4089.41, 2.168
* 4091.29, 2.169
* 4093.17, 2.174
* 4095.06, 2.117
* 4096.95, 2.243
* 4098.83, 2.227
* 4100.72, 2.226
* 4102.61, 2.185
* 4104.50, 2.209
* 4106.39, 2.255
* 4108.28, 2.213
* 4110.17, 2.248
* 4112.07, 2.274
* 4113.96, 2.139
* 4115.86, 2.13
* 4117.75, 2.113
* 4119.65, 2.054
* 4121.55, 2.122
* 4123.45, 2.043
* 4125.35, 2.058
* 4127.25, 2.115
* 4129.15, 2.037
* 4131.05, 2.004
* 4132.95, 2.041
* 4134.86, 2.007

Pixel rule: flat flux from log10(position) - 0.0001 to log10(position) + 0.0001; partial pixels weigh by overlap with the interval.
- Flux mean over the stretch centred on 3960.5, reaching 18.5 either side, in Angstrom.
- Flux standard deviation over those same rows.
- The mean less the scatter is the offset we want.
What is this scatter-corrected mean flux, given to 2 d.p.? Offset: 2.17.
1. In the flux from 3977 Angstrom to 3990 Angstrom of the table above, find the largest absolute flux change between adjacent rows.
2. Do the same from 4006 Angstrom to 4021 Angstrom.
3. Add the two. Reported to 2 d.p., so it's 0.20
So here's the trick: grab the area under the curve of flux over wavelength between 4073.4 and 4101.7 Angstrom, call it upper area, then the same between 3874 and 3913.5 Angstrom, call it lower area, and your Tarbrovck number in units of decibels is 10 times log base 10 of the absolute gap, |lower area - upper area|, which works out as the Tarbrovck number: 14.6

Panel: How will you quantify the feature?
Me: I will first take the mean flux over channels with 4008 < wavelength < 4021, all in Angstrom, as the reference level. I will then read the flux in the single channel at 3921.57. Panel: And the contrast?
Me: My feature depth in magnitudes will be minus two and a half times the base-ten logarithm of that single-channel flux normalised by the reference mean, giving -0.11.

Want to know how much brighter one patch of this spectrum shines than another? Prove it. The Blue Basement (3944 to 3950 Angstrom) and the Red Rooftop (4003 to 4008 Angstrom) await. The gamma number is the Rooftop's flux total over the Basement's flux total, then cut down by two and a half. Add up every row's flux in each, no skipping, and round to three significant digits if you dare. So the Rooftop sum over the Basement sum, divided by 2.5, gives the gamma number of 0.377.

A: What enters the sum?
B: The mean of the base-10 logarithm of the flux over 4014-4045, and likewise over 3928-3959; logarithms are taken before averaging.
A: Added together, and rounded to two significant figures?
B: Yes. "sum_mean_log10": 0.63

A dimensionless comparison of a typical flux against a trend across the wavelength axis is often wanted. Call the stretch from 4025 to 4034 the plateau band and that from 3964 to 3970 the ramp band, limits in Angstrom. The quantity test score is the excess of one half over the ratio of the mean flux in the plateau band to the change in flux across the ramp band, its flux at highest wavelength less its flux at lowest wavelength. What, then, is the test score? 28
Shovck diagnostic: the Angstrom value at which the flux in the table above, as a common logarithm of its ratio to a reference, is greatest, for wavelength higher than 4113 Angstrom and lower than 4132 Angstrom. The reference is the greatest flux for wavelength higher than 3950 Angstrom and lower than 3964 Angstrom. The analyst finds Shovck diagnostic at 4113.96 Angstrom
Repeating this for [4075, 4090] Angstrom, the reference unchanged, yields 4089.41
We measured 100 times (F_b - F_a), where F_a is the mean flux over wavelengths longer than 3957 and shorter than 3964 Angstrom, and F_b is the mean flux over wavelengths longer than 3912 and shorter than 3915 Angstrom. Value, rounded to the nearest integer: -14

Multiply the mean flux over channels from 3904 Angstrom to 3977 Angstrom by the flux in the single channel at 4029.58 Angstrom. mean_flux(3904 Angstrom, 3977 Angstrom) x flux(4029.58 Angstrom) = 4.4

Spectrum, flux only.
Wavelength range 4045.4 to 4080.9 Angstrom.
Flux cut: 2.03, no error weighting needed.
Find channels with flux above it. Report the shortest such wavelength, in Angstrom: 4055.65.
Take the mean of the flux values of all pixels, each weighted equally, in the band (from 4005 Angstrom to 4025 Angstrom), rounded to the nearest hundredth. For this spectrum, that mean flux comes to 1.98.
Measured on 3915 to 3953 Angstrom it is 2.18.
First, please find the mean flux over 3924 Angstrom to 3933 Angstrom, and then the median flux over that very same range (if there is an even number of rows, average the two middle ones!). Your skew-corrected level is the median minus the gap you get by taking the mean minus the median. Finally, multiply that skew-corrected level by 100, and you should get 219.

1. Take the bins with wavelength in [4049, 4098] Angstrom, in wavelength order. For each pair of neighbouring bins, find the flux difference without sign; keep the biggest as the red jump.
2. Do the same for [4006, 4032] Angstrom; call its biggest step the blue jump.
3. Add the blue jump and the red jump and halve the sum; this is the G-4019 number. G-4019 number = 0.112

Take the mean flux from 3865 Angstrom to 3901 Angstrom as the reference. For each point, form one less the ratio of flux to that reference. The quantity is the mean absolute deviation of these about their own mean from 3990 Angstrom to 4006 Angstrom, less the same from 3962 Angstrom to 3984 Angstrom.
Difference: -0.013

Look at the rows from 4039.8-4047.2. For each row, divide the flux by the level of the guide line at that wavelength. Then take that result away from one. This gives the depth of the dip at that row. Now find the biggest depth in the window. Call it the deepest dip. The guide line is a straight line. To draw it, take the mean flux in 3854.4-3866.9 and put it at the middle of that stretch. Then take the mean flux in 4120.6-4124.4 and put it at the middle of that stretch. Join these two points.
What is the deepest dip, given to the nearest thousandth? 0.153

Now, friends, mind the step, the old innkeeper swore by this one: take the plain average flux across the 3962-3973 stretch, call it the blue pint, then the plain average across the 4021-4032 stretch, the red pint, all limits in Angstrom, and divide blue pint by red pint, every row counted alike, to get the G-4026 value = 1.14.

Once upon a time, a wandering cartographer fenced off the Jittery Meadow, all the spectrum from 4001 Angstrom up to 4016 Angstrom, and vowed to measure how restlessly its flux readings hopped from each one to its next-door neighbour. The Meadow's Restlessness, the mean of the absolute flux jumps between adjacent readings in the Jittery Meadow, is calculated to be 0.0507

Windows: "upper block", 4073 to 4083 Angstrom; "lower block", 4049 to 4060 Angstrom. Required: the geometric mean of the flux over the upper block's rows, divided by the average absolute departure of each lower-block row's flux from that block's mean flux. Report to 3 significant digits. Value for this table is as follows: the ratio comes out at 53.8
